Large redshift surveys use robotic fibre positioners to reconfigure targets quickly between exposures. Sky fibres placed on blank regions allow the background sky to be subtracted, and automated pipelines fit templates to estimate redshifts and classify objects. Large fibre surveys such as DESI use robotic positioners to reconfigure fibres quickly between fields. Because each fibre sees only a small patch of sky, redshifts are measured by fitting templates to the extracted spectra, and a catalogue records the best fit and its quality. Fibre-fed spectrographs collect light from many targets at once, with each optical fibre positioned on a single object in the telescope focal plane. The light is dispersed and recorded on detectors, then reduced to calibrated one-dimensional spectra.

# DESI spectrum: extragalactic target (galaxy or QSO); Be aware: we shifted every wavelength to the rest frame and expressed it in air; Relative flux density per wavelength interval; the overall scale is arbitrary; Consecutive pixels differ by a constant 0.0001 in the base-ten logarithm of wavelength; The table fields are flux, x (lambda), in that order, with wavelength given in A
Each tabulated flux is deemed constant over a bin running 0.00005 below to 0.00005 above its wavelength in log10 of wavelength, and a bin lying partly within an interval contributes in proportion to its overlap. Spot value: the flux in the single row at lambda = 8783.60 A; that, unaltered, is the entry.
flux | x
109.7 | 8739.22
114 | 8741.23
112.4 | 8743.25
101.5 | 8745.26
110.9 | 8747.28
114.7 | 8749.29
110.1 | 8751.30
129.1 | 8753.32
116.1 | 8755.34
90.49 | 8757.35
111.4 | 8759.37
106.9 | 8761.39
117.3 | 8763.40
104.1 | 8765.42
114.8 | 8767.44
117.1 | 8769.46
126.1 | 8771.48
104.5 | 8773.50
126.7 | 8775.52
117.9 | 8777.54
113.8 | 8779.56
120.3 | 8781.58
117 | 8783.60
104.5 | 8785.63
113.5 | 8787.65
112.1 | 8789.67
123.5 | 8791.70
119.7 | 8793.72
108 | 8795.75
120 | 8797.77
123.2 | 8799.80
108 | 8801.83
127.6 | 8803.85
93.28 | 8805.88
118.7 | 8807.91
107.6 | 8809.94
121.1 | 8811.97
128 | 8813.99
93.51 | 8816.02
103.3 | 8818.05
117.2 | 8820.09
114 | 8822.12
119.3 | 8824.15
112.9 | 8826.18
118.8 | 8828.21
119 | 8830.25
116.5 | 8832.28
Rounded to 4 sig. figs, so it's 117.0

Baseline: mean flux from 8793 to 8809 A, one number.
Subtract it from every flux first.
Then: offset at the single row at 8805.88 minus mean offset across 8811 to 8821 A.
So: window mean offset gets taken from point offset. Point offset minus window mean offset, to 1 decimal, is -19.3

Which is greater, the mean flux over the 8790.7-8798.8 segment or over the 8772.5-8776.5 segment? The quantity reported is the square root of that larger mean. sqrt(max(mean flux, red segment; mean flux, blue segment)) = 10.9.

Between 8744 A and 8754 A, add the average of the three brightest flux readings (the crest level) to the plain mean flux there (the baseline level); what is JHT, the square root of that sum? 15.2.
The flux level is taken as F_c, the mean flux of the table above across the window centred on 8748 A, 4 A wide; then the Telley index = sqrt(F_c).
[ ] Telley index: 10.6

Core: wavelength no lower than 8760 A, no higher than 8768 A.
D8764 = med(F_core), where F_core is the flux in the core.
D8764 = 111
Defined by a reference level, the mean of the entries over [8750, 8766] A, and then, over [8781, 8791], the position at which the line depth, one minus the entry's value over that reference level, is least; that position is 8781.58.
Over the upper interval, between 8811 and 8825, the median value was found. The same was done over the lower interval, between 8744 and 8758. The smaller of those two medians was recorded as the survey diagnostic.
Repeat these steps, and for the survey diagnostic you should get 110.9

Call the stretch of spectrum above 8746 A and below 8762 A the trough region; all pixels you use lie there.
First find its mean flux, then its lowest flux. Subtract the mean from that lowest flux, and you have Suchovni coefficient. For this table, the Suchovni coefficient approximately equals -21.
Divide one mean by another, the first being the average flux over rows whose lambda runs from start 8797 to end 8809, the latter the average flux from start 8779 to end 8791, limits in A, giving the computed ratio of 1.01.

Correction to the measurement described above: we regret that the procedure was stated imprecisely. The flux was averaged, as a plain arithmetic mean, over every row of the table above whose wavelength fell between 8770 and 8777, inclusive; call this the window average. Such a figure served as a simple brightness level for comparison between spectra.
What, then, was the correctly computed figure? 119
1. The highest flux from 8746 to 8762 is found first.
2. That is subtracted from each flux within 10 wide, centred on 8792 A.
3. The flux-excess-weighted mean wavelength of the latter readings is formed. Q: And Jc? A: 8791.8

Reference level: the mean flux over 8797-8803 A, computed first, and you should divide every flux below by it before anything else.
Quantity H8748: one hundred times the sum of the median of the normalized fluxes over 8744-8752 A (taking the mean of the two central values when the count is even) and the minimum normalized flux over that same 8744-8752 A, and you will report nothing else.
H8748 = 181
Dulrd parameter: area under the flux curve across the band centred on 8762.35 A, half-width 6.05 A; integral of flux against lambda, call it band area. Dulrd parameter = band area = 1301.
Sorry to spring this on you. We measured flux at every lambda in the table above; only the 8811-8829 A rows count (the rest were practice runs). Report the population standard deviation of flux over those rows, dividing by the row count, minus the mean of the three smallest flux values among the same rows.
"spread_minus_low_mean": -94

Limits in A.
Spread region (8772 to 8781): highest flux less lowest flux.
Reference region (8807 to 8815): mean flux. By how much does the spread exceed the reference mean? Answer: -97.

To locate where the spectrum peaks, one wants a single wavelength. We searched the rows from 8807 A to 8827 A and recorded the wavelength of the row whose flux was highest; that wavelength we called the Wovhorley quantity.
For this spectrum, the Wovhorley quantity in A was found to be 8813.99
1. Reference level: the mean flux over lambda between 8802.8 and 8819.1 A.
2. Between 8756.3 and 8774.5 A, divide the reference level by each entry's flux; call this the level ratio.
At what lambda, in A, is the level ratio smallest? 8771.48 A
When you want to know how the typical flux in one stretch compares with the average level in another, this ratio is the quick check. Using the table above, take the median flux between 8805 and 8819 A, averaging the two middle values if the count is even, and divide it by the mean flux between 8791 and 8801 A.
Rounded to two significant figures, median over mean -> 0.91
